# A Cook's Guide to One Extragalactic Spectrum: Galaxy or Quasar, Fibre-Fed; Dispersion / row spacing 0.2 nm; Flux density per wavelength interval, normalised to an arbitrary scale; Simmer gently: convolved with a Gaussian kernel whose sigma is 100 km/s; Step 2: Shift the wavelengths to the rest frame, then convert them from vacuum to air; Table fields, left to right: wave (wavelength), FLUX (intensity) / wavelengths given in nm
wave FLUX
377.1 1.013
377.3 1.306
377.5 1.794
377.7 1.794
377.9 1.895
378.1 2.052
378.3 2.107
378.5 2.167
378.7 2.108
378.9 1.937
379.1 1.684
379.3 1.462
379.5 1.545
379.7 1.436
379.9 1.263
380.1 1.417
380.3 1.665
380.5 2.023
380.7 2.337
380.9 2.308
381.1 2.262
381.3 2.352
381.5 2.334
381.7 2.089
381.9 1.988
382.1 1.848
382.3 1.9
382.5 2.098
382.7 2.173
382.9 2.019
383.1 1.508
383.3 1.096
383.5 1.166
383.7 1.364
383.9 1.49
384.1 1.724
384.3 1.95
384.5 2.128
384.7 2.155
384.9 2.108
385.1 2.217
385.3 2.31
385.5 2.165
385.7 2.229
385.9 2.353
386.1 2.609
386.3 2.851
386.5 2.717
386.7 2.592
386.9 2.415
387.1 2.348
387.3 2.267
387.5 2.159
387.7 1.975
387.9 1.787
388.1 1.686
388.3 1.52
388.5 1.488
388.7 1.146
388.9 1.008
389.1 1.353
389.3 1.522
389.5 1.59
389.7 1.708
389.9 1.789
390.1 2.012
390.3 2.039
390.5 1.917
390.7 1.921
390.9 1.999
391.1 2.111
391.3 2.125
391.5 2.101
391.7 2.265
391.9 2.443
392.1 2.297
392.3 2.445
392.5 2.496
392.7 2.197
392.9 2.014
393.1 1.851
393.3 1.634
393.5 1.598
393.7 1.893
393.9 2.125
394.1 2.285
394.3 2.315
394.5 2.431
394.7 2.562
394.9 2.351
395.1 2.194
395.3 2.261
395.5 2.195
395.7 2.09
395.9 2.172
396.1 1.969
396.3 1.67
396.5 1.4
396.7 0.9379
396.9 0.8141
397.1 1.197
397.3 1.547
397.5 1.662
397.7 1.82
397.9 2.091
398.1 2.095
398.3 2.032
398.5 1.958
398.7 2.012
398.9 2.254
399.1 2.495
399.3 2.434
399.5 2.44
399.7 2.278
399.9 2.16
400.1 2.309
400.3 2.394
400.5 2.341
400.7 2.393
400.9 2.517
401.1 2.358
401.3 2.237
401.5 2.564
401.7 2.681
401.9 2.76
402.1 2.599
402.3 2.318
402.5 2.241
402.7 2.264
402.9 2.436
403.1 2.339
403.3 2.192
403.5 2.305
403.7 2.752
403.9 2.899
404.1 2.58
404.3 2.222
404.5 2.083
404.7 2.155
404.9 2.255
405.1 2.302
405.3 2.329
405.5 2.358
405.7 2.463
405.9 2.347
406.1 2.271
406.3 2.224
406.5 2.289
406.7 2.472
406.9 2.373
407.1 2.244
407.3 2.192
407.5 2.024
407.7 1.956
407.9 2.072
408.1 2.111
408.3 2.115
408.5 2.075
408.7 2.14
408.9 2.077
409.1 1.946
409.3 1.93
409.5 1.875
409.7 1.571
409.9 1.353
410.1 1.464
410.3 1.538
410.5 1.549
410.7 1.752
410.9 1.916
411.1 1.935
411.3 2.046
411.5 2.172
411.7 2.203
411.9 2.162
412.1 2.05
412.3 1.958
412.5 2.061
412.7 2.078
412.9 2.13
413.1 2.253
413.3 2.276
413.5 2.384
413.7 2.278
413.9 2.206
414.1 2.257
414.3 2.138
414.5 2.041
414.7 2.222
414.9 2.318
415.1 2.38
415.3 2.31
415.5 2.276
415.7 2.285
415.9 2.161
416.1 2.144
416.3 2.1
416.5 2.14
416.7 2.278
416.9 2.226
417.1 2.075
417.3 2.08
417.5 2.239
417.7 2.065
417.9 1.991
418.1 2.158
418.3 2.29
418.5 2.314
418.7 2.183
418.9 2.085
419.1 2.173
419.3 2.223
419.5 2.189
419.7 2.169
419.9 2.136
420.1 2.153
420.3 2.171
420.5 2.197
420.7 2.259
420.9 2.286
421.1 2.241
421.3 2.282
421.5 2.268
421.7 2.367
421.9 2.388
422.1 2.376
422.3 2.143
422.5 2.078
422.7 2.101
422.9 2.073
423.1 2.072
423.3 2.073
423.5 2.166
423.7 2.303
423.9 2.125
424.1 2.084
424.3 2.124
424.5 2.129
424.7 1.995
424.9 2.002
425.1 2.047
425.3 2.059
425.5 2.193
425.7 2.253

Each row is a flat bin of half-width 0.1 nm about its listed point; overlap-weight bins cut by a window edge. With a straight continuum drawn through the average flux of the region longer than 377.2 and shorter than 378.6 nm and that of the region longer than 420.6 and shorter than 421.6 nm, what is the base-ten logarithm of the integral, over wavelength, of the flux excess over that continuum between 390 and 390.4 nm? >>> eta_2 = -1.8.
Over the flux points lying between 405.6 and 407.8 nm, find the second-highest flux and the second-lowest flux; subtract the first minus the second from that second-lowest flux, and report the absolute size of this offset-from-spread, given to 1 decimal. 1.6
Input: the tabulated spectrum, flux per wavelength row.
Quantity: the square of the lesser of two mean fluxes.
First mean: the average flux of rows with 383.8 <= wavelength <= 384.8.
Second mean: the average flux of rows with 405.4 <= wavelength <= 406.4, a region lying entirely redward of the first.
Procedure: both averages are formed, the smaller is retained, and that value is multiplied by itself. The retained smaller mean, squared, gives 3.6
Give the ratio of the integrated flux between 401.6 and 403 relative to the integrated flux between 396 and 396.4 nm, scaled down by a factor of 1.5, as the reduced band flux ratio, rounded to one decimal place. 3.2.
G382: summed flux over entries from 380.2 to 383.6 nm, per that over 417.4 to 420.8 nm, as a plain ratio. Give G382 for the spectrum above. 0.90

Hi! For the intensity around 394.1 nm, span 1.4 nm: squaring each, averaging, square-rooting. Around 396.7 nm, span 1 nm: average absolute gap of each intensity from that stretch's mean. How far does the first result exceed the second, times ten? 19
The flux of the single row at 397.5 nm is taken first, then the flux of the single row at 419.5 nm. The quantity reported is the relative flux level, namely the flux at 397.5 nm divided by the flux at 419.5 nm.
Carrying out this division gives 0.76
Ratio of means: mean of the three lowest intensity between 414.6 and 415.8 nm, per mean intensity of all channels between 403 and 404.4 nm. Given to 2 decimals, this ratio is 0.92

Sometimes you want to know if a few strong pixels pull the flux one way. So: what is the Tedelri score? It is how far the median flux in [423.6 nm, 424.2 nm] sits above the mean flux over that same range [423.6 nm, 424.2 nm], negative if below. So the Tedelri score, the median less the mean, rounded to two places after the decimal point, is -0.05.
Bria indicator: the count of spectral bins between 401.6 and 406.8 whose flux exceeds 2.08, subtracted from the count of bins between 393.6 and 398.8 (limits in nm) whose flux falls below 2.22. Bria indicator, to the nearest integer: -6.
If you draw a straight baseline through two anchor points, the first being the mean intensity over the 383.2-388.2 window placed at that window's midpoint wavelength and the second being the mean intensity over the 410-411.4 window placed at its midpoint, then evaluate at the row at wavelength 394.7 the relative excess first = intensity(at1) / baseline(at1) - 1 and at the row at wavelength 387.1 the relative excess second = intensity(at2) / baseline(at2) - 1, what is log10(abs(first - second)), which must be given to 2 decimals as -0.77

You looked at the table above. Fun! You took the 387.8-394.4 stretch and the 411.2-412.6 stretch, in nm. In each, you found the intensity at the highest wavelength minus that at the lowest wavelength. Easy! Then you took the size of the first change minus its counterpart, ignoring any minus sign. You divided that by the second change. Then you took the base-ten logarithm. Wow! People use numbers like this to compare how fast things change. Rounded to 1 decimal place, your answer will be 1.5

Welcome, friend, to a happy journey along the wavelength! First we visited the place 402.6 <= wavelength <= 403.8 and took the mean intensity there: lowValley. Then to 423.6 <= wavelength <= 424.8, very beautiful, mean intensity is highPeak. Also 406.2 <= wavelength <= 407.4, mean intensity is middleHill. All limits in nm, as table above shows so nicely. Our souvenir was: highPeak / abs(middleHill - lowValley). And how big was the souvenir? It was 26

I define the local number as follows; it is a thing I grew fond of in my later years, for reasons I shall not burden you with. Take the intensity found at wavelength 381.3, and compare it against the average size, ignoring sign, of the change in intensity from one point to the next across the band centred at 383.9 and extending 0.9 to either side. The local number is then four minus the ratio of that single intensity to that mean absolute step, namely -8.8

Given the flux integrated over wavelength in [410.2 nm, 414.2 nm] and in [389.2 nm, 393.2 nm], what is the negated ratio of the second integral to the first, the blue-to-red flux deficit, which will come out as -0.99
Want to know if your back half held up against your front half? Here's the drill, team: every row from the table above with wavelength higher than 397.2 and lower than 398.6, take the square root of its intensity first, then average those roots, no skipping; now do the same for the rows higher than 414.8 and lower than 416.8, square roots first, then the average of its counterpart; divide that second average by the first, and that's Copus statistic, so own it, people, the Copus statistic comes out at 1.09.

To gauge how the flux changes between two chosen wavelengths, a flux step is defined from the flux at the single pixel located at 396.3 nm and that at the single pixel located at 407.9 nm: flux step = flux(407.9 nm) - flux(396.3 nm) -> 0.40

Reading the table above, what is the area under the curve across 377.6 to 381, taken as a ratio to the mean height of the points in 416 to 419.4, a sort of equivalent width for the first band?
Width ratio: 2.9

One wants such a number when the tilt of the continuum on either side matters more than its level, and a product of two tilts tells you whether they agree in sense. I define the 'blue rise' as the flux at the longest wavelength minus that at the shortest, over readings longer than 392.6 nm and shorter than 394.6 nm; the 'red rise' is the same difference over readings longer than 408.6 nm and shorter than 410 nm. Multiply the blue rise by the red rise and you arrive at -0.18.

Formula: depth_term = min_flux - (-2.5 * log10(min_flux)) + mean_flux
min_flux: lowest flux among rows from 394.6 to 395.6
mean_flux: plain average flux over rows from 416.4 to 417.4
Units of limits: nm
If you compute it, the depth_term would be 5.21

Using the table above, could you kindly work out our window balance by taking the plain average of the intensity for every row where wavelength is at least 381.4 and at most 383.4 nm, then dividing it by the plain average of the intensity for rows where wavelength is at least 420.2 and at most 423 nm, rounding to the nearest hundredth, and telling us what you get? 0.85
